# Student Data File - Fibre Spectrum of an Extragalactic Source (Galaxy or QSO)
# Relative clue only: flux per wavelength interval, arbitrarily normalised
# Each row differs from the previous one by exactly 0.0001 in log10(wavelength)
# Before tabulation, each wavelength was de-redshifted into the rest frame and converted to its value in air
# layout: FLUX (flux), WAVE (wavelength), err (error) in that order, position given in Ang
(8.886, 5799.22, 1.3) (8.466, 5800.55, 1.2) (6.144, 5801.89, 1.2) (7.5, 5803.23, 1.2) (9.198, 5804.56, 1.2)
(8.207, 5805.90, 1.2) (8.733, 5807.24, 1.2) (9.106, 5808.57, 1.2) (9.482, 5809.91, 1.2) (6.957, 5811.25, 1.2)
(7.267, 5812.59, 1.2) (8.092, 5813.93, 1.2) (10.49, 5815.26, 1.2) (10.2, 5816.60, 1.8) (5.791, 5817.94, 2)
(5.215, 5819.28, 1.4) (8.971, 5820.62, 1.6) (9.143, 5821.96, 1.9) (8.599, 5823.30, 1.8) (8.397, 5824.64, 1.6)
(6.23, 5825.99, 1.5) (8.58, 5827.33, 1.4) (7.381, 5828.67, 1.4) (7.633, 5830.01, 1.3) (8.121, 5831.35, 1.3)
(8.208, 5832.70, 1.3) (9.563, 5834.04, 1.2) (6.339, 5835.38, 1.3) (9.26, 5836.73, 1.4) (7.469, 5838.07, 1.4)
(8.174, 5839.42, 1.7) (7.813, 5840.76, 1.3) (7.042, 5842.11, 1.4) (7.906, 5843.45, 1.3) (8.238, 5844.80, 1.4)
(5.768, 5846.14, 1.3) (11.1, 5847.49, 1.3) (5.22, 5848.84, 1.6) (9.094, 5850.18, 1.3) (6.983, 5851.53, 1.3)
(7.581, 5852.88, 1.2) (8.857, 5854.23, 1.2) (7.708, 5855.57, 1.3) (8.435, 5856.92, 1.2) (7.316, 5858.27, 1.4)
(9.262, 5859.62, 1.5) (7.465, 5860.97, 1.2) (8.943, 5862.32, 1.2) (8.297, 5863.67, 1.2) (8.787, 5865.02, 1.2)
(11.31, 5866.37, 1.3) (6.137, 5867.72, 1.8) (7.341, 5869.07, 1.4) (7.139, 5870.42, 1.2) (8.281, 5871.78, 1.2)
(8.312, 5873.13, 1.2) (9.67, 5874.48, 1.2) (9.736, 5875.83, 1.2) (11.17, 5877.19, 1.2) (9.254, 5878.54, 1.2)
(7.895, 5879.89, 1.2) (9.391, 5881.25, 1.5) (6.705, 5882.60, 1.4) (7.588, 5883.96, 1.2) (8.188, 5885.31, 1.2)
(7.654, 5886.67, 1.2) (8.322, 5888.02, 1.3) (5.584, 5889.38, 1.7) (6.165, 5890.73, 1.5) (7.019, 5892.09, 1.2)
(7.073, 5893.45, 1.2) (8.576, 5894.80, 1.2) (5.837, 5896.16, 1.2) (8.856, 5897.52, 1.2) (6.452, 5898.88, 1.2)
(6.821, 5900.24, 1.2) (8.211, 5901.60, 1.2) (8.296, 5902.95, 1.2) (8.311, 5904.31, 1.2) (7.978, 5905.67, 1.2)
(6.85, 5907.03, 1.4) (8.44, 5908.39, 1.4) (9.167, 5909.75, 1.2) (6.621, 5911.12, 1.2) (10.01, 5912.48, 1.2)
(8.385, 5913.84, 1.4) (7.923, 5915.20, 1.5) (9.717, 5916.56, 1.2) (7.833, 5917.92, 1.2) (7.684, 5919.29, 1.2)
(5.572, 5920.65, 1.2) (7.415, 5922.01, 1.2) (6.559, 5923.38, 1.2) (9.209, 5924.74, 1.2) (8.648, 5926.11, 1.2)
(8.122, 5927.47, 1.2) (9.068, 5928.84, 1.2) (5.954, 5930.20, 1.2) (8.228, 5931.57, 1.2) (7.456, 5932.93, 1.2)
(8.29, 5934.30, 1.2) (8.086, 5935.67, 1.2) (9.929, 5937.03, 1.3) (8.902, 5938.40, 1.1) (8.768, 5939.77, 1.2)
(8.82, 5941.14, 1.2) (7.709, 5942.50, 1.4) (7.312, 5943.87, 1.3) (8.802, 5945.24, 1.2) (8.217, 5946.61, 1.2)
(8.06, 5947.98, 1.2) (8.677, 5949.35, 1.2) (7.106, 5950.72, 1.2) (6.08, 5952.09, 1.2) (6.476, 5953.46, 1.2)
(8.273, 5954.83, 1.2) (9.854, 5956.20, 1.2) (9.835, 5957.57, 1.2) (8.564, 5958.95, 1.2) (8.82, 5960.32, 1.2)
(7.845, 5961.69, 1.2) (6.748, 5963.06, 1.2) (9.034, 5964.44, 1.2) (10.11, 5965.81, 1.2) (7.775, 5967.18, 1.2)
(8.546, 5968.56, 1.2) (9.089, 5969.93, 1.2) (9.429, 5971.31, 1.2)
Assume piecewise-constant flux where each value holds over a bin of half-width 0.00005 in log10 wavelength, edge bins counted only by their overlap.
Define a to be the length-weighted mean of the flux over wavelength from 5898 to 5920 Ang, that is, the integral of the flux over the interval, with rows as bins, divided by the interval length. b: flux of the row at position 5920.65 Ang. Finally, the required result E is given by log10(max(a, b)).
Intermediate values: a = 8.0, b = 5.572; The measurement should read 0.906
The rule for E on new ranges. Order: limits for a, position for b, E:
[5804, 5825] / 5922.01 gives 0.922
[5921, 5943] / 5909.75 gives 0.962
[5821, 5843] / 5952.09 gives 0.904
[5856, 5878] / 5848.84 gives 0.934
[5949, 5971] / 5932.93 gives 0.920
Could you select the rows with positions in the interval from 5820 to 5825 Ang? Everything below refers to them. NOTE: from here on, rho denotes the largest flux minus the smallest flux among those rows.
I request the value 0.7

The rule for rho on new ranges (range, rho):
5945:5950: 0.7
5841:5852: 5.9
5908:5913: 3.4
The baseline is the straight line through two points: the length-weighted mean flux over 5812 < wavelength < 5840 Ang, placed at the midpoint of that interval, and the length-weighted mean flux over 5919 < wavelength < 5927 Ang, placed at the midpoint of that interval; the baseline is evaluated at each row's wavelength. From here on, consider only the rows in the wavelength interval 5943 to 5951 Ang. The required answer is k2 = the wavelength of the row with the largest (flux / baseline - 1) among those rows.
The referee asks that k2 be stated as 5945.24 Ang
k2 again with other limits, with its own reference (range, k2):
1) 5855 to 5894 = 5866.37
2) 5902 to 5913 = 5912.48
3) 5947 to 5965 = 5956.20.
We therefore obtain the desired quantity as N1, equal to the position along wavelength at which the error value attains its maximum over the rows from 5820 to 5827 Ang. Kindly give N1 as 5821.96 Ang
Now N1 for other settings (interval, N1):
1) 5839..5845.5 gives 5839.42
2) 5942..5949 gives 5942.50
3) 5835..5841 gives 5839.42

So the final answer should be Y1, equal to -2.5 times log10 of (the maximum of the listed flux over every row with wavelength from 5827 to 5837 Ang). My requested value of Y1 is -2.45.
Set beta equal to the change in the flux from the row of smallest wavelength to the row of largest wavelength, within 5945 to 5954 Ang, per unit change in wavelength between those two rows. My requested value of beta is -0.28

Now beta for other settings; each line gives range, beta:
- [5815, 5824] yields -0.24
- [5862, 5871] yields -0.22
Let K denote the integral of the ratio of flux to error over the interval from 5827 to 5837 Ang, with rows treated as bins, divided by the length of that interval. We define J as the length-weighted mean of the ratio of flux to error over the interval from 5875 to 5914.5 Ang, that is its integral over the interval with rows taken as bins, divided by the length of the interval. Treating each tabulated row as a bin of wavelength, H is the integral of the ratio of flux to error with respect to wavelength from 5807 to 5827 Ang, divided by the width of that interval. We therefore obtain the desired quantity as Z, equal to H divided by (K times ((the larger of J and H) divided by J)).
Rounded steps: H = 5.77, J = 6.35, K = 6.14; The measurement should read 0.939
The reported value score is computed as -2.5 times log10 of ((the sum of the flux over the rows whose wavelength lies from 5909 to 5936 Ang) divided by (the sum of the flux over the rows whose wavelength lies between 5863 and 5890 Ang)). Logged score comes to 0.05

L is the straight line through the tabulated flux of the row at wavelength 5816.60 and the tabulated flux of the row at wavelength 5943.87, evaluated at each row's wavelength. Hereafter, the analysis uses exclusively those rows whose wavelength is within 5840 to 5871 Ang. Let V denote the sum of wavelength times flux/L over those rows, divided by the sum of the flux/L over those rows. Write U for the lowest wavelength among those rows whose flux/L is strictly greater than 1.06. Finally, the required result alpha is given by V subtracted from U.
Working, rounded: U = 5847.49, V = 5856.0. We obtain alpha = -8.5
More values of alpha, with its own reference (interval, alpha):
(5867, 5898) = -8.0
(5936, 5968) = -15.3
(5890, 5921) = 3.5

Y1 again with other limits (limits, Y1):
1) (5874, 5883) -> -2.62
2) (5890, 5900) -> -2.37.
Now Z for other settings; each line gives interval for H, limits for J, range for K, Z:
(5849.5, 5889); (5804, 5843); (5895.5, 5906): 0.937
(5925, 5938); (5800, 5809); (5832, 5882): 1.064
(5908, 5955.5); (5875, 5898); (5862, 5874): 0.966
